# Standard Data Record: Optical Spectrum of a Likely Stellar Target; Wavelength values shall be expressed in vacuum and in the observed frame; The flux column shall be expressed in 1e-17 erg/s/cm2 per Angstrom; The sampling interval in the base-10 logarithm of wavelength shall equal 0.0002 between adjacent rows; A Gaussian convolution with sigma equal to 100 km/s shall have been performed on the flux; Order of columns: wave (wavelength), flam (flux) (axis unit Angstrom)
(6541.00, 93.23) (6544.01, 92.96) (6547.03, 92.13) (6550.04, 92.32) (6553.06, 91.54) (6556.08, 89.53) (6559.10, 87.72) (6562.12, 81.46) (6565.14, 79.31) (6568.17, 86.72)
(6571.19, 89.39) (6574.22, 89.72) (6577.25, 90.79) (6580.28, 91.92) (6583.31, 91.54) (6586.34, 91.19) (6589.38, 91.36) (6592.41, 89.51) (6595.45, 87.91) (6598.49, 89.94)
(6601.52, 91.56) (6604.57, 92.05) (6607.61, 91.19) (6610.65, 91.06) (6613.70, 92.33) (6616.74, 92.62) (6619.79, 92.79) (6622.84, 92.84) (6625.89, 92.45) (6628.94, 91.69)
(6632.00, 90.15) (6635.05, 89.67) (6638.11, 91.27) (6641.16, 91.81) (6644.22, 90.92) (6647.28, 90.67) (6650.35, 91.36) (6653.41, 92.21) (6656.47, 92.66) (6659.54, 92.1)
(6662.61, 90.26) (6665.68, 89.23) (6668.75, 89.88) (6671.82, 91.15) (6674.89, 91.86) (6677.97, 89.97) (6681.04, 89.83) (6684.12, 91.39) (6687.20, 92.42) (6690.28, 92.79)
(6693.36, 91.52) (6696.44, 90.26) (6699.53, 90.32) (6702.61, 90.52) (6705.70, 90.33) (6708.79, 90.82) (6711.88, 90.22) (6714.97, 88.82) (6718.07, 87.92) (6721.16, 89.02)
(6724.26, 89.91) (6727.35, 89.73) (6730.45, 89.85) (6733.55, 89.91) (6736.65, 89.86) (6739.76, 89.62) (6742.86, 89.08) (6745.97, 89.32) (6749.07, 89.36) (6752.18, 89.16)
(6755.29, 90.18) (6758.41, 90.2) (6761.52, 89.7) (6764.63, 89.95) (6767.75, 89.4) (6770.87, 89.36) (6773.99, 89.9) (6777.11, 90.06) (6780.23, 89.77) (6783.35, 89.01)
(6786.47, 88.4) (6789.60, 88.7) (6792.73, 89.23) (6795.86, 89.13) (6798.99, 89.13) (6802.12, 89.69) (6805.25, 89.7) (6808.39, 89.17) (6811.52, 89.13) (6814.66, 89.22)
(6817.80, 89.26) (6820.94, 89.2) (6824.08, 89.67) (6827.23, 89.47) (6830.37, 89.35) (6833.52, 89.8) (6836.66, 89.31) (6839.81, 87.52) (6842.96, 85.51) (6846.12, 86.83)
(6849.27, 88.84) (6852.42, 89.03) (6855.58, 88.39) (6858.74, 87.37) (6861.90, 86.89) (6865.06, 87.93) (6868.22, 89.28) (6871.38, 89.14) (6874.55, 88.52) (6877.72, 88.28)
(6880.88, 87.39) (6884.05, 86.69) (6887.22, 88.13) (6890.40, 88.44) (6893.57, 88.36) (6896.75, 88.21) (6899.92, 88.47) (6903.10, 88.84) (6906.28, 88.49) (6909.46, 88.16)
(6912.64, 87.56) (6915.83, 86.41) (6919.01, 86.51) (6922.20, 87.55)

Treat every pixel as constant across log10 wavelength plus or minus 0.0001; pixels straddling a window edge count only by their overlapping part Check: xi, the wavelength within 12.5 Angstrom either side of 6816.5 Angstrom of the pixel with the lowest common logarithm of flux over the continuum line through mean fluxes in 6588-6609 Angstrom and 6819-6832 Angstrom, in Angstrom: 6811.52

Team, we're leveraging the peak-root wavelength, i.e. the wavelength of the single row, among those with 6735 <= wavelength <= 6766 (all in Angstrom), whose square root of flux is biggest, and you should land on 6758.41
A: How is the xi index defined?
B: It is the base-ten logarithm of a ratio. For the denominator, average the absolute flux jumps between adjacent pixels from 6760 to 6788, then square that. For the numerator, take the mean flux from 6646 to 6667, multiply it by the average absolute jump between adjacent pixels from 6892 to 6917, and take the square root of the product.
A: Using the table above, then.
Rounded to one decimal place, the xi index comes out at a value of 1.6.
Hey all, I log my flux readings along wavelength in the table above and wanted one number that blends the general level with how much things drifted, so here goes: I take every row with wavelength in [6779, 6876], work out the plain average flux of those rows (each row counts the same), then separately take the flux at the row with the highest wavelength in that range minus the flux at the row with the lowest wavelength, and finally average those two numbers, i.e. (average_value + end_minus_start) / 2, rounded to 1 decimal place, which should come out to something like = 43.8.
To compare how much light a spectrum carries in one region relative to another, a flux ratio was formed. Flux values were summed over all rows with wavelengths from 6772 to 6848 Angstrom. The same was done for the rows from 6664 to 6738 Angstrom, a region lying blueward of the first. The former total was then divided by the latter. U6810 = 0.986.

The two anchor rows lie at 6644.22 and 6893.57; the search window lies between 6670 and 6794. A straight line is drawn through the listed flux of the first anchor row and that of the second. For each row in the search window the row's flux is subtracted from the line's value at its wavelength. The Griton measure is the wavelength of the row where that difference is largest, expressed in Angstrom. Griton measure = 6718.07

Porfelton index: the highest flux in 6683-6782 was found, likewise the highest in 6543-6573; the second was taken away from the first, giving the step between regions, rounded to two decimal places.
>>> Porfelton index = -0.17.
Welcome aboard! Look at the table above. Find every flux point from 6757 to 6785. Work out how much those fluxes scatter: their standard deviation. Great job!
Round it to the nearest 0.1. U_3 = 0.4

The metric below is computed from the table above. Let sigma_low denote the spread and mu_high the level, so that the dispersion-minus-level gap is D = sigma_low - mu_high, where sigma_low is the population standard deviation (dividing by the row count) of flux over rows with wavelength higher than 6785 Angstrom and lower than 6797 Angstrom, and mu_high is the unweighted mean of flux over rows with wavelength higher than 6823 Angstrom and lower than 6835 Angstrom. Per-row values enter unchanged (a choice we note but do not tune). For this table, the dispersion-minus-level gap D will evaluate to -89.2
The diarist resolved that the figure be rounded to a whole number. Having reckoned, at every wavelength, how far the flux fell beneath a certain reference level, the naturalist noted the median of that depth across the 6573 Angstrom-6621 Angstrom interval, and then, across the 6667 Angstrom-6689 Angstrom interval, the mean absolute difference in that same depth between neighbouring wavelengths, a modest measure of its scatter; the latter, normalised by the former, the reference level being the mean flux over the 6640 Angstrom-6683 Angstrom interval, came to -4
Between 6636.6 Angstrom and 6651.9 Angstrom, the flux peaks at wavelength 6641.16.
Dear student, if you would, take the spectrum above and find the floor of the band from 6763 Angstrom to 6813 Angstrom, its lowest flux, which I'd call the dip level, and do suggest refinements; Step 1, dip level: 88.4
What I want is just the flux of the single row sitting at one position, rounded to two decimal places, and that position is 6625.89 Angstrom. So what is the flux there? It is 92.45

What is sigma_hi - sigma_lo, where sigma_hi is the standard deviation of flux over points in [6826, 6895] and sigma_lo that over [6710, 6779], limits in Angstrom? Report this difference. 0.5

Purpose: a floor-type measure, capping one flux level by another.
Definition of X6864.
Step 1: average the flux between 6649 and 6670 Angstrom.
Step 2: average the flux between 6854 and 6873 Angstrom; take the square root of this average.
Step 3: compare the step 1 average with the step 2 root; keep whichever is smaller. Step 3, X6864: 9.39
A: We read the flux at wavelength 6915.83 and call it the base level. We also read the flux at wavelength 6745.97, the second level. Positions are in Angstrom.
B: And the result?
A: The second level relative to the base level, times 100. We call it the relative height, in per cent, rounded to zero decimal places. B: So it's 103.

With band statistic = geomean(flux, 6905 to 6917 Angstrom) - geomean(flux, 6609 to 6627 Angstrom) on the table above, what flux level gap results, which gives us -4.7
